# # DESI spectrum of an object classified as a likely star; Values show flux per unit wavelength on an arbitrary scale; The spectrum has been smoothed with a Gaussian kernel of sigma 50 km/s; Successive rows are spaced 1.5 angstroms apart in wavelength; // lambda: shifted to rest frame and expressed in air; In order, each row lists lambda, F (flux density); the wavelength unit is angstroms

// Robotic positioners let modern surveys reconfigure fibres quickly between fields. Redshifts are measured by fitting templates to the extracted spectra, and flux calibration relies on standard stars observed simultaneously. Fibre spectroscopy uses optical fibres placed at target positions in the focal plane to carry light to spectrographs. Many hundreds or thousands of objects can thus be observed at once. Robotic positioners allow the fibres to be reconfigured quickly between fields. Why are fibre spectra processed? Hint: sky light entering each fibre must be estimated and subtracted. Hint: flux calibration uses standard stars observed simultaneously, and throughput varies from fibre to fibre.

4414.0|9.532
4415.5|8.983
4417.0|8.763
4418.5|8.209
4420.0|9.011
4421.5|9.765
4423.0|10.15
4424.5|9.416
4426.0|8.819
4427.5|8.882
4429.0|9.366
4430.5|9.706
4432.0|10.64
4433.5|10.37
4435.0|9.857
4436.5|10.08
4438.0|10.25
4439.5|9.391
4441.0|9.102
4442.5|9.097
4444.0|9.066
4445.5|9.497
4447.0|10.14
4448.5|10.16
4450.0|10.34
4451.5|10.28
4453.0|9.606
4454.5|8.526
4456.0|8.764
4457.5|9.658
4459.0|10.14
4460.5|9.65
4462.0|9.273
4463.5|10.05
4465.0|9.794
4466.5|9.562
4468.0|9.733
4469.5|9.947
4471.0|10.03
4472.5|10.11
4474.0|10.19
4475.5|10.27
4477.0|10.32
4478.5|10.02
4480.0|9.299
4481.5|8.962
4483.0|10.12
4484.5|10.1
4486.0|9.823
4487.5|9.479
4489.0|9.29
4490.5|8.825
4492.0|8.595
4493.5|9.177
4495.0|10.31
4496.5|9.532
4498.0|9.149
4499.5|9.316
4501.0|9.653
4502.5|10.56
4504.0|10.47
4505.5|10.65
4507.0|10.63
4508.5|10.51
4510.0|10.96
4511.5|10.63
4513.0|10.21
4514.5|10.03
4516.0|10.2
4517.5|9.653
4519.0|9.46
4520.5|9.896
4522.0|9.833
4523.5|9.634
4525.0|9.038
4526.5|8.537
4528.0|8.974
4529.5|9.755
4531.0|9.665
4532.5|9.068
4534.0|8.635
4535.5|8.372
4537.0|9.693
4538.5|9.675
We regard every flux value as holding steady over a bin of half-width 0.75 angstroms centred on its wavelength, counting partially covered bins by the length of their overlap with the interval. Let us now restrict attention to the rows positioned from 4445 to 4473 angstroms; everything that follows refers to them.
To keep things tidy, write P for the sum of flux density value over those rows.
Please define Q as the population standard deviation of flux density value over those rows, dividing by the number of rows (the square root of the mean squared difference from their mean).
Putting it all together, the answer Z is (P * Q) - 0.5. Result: 87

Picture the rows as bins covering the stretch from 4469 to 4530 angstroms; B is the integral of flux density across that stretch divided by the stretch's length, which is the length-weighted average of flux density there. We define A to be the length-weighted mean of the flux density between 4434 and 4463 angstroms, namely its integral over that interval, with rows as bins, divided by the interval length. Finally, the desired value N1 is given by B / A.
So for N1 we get 1.018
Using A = 9.6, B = 9.81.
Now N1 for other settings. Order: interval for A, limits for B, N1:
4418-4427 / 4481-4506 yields 1.043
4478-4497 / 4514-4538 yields 0.990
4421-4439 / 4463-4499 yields 0.992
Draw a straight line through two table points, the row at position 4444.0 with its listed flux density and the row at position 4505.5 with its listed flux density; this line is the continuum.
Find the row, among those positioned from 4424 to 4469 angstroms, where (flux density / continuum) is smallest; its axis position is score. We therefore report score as 4454.5 angstroms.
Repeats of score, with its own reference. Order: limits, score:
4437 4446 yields 4444.0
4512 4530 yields 4526.5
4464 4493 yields 4492.0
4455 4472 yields 4456.0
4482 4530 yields 4526.5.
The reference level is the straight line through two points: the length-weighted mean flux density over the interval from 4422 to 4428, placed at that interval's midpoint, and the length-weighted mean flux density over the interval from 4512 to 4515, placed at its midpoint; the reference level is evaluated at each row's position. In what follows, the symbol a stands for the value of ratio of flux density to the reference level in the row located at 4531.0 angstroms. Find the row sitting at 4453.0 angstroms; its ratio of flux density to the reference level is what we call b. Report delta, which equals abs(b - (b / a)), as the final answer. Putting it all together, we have 0.07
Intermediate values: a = 0.94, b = 1.00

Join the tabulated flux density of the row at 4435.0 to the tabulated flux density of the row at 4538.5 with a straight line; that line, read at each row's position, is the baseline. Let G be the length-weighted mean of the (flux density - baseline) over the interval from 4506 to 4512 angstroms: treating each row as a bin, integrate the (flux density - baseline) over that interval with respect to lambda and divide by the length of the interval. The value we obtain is 1.0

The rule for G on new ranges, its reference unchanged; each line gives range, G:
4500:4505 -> 0.5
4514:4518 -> 0.3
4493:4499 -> -0.2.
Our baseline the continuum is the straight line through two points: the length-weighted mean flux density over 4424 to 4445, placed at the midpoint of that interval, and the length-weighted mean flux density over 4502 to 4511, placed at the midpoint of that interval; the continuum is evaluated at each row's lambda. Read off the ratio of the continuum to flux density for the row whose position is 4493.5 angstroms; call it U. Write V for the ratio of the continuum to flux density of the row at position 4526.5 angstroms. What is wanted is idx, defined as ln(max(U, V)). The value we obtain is 0.25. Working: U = 1.14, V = 1.28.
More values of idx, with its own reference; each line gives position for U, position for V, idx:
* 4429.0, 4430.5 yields 0.01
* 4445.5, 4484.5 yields 0.02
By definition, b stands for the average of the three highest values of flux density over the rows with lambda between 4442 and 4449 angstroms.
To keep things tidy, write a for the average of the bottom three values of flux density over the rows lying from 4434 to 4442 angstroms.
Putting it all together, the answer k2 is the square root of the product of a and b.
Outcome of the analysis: 9.69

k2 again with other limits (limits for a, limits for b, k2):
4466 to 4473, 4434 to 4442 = 9.90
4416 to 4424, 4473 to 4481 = 9.43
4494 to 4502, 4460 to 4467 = 9.58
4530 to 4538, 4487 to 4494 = 9.00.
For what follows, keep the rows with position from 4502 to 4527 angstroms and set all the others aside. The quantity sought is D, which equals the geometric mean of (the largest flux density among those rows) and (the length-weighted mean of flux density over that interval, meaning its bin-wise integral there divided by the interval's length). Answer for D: 10.5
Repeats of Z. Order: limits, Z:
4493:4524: 111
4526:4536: 31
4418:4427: 35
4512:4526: 31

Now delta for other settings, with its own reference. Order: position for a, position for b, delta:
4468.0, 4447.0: 0.00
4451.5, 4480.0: 0.06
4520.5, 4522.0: 0.03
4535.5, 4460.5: 0.24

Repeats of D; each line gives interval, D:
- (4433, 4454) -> 10.1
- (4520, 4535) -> 9.6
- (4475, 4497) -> 10.0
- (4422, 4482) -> 10.2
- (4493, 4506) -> 10.3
